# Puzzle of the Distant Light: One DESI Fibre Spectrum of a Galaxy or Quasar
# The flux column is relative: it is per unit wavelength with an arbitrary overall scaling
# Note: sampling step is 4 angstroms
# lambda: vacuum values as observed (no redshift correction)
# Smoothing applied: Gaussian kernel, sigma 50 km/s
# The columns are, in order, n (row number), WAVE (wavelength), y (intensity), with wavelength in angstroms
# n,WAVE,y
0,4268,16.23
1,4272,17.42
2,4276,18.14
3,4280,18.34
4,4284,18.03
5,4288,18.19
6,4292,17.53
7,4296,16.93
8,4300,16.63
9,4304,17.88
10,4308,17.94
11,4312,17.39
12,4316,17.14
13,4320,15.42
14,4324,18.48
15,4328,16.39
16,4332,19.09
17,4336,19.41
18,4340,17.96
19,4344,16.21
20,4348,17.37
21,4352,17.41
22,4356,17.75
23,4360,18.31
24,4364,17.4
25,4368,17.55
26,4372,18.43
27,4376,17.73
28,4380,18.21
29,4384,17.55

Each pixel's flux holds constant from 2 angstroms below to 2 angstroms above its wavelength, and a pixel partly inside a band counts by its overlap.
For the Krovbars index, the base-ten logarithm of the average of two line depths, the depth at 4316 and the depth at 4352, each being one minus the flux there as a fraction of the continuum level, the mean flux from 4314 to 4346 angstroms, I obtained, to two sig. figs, -1.9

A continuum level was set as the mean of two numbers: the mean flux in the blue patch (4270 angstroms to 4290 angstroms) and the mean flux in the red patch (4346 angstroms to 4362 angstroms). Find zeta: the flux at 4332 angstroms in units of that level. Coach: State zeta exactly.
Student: 1.07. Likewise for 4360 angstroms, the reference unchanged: 1.02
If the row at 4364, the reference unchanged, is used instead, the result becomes 0.97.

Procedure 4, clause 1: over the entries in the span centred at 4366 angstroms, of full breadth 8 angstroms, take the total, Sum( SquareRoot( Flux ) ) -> 8.36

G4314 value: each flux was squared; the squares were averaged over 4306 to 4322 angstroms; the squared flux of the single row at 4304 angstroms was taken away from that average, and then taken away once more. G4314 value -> -350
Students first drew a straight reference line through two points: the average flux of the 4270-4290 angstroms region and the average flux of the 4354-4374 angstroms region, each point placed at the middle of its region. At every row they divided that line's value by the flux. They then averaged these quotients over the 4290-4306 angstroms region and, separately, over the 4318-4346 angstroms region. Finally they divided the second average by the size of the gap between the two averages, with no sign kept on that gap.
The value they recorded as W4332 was 64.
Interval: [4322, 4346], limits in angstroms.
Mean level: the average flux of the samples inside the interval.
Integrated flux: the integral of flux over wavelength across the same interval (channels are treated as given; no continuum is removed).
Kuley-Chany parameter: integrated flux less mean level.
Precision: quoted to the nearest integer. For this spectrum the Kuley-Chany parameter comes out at 412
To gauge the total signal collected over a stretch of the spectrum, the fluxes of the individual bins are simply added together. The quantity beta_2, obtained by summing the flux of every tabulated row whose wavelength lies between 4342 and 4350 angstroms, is 33.6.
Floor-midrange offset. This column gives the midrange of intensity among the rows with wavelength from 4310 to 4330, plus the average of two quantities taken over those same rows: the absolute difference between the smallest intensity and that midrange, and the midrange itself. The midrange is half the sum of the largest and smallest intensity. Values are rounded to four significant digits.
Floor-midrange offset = 26.19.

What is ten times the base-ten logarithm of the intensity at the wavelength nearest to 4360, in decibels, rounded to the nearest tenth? 12.6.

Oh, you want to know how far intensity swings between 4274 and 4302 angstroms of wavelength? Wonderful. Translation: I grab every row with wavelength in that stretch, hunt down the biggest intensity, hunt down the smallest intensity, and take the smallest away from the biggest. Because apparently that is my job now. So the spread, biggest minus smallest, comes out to 1.7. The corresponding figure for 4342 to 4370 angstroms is 2.1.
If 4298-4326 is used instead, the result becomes 3.1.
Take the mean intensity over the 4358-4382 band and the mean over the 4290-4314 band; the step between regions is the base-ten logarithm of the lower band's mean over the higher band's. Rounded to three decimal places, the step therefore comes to -0.014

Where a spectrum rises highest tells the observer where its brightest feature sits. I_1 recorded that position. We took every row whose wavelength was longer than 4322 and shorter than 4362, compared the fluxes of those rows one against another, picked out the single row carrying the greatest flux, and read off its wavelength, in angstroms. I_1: 4336 angstroms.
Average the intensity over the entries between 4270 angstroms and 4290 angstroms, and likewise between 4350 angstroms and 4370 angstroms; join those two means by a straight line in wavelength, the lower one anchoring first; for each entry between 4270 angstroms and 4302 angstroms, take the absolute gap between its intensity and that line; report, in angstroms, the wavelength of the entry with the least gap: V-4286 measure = 4284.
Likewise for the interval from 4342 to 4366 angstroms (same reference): 4356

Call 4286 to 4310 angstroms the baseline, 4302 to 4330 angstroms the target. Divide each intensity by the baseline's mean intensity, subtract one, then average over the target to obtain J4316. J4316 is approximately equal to -0.02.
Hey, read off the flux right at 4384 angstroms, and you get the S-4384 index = 17.55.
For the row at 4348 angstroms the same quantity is 17.37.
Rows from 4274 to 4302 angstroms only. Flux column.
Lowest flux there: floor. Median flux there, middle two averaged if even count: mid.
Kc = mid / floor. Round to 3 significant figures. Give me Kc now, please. 1.08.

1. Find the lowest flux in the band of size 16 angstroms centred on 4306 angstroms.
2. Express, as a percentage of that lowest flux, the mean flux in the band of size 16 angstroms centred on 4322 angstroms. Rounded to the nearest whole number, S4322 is 101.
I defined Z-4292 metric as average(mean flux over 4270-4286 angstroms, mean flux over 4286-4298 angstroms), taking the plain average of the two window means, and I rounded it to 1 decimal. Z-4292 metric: 17.8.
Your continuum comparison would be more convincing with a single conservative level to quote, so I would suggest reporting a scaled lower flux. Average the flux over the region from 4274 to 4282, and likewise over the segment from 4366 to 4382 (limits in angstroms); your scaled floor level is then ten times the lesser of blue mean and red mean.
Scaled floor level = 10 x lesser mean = 180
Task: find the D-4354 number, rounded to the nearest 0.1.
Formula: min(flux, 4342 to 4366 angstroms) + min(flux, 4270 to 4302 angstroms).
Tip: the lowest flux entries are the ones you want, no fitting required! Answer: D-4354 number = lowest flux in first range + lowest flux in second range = 32.8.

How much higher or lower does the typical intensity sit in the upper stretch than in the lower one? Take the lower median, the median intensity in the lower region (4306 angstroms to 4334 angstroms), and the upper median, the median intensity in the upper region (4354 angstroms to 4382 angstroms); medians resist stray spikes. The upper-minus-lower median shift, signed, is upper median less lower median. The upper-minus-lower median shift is 0.36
